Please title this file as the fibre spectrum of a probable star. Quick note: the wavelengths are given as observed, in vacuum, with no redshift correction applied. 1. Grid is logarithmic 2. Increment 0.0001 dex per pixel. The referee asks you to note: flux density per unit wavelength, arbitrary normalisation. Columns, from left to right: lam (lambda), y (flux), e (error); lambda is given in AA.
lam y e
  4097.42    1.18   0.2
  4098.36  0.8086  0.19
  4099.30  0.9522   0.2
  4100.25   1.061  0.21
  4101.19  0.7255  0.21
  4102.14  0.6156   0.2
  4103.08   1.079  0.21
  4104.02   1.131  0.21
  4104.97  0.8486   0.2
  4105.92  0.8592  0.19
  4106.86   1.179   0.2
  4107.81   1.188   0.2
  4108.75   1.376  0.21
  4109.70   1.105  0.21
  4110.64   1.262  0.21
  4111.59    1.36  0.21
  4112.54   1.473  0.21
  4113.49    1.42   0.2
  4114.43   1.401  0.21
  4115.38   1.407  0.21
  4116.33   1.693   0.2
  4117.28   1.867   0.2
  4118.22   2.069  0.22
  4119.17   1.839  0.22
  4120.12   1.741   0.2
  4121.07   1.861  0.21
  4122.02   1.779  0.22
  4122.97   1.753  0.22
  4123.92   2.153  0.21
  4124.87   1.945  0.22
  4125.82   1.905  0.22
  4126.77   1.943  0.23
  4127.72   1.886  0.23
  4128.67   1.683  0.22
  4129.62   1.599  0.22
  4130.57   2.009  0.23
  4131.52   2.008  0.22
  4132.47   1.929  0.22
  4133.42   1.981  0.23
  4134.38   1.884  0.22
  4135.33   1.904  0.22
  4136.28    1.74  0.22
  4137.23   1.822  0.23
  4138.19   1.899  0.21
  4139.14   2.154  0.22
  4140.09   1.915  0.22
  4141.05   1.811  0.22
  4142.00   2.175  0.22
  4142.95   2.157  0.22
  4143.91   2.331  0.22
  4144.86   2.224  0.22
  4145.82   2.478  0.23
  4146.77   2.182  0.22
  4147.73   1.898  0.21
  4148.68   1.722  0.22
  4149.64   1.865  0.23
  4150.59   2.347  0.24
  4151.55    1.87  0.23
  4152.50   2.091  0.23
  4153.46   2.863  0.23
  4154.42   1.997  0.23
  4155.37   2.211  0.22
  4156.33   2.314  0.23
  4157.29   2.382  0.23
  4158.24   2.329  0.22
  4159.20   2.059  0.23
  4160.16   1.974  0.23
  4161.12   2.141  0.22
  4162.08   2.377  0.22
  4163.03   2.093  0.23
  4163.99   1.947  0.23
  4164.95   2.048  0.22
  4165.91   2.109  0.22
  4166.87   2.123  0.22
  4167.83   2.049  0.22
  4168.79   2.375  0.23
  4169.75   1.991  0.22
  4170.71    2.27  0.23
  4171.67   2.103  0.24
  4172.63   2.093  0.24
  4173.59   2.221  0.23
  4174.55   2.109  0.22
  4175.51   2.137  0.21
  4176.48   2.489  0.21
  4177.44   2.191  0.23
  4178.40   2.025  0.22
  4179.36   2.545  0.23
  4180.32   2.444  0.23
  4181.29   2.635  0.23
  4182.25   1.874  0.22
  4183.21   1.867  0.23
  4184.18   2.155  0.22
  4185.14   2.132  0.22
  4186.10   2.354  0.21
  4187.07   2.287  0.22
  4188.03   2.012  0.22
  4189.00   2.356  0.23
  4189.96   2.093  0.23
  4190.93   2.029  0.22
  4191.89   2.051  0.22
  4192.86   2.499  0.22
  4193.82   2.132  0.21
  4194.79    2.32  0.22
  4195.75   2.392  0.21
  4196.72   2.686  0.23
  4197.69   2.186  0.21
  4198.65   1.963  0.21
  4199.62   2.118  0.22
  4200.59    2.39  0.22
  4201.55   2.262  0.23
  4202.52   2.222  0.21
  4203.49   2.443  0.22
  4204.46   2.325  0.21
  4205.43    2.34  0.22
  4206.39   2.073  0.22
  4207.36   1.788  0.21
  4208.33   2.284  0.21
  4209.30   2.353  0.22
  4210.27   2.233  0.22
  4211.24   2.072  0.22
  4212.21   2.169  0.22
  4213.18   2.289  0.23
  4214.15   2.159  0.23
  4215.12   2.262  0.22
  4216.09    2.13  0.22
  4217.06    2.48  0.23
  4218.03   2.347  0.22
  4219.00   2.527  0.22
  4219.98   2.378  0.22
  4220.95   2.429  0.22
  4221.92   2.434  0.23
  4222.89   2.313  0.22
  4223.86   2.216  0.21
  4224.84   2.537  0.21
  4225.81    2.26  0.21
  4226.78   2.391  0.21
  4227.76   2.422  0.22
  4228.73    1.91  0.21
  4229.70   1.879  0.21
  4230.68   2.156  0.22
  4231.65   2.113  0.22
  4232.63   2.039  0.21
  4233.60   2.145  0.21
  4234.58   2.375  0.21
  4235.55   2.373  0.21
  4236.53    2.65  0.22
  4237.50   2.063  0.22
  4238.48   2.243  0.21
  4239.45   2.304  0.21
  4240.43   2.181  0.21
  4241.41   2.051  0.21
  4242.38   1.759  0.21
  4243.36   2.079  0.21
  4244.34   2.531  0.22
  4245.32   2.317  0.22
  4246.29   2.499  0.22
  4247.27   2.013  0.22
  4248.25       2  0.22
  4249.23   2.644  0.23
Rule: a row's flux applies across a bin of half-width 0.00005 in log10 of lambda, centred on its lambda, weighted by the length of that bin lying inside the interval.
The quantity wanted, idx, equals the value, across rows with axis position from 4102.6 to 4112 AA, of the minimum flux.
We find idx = 0.8486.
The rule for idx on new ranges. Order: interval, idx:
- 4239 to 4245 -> 1.759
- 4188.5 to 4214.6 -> 1.788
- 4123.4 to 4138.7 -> 1.599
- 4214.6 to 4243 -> 1.759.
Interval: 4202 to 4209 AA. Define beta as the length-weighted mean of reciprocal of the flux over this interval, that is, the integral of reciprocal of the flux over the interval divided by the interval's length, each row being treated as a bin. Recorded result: 0.456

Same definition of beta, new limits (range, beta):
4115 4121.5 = 0.566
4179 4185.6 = 0.456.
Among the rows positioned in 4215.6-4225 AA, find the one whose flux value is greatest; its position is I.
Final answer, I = 4224.84 AA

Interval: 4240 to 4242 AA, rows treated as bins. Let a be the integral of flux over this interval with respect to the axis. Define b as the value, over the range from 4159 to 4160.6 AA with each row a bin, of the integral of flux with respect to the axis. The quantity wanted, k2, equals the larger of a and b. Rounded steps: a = 4.2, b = 3.2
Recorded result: 4.2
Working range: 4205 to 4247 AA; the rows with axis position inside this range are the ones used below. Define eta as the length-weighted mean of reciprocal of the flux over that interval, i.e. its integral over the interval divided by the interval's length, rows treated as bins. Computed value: 0.45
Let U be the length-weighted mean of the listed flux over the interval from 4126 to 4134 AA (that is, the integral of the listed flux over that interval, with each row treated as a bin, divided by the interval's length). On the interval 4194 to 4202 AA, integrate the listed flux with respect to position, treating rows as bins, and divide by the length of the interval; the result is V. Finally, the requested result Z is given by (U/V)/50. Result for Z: 0.0165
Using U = 1.88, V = 2.284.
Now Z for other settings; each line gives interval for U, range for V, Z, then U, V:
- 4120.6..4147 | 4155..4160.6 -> 0.0178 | 1.97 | 2.212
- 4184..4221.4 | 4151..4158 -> 0.0200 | 2.25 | 2.252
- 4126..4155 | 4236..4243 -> 0.0185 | 2.01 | 2.178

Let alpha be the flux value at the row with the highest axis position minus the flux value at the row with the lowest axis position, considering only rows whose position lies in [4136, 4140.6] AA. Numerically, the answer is 0.2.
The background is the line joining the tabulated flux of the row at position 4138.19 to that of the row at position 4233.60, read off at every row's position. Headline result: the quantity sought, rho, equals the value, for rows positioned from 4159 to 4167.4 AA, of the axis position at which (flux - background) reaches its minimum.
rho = 4163.99 AA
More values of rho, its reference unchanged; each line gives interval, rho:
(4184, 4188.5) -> 4188.03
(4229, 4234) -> 4229.70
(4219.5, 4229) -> 4228.73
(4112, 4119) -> 4114.43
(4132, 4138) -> 4136.28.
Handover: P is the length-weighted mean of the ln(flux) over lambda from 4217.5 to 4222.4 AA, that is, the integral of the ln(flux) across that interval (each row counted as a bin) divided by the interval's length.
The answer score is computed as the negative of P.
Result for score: -0.88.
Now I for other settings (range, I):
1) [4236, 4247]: 4236.53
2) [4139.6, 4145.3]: 4143.91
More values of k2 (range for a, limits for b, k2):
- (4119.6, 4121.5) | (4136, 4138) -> 3.6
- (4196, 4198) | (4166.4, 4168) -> 4.9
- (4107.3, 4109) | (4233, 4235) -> 4.5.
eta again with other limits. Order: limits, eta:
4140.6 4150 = 0.49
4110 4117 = 0.70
